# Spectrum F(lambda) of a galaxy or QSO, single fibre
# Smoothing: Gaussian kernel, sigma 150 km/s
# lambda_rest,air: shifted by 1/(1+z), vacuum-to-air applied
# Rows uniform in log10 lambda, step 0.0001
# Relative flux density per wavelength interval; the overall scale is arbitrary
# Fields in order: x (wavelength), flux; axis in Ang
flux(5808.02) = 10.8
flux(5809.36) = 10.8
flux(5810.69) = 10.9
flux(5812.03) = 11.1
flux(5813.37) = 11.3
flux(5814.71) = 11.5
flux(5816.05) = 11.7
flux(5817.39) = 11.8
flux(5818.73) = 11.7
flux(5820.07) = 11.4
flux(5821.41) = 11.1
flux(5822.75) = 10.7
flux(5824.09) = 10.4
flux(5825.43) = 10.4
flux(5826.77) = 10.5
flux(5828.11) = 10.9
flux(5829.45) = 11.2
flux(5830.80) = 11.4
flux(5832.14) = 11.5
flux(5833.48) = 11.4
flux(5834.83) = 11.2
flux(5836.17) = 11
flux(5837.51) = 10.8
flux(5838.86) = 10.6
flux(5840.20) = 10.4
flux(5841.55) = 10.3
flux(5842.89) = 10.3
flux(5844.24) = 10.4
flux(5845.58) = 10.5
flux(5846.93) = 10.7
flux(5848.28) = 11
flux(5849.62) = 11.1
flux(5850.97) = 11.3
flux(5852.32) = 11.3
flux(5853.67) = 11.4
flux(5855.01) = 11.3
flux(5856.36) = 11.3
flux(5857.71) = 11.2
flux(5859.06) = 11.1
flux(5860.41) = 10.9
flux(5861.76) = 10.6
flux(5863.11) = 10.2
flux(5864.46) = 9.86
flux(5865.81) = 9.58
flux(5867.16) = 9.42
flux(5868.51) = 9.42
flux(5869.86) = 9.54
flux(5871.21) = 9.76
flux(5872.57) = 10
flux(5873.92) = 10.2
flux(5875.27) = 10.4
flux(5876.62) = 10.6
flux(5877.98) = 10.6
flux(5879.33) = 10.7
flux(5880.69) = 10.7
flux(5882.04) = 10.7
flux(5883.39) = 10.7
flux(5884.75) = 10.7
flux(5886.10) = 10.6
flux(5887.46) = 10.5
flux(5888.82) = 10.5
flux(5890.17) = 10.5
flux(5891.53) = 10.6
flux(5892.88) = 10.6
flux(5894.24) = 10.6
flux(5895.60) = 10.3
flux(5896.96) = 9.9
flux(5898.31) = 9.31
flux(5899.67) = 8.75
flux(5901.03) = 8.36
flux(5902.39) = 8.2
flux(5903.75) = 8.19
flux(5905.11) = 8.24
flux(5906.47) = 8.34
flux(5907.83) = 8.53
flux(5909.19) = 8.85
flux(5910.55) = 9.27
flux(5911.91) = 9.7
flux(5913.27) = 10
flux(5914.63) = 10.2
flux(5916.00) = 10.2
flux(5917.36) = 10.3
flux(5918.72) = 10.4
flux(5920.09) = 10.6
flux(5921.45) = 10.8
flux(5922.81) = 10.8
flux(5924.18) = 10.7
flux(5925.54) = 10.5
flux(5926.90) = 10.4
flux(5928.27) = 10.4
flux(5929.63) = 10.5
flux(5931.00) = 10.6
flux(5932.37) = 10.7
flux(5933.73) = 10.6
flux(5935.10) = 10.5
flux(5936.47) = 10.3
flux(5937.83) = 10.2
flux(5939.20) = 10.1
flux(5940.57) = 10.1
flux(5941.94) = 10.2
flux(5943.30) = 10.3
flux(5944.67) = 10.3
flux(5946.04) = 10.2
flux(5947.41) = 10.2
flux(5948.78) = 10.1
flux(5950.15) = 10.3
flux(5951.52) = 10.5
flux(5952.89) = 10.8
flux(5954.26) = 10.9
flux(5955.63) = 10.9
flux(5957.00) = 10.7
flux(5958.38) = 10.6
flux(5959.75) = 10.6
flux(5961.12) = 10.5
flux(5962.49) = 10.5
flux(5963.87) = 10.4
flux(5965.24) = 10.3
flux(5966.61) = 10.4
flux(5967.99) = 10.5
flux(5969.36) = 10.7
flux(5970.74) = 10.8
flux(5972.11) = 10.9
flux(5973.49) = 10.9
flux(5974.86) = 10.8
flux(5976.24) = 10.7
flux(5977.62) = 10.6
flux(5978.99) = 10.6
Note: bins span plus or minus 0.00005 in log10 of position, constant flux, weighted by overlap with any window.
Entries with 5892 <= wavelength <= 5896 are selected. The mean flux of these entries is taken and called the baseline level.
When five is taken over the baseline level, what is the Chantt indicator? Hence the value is 0.48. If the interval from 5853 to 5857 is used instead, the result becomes 0.44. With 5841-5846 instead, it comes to 0.48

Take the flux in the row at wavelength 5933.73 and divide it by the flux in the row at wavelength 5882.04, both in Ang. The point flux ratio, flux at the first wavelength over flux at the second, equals 0.99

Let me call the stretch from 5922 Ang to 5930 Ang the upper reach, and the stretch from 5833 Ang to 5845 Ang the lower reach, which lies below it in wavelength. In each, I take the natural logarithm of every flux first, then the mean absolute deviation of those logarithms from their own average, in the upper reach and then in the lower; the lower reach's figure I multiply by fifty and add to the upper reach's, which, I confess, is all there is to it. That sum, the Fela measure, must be 1.6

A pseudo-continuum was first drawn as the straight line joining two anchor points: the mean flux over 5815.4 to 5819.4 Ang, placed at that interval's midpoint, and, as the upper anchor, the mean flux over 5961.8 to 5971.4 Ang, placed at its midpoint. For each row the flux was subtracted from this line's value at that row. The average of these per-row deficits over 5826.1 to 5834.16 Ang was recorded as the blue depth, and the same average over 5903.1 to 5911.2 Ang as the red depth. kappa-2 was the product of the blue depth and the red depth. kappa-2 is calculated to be 1.2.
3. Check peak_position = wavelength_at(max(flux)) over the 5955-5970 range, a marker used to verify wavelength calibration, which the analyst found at 5955.63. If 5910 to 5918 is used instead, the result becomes 5917.36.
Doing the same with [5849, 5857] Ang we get 5853.67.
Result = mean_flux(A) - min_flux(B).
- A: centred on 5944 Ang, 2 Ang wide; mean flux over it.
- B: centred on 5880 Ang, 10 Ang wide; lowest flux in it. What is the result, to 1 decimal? -0.1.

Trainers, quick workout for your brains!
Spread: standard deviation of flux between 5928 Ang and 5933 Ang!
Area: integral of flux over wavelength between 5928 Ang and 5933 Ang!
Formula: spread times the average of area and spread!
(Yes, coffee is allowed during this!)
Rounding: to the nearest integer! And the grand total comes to 3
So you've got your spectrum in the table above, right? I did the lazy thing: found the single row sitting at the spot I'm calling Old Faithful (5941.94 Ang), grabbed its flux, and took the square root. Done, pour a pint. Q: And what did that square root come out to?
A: 3.19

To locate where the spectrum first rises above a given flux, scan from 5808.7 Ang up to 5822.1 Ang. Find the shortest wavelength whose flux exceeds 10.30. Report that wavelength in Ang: 5809.36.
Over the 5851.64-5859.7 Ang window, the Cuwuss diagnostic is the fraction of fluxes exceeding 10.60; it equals 1.0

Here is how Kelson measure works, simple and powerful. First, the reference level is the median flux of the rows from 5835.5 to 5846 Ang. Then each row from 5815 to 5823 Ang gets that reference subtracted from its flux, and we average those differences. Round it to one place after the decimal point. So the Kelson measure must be 1.0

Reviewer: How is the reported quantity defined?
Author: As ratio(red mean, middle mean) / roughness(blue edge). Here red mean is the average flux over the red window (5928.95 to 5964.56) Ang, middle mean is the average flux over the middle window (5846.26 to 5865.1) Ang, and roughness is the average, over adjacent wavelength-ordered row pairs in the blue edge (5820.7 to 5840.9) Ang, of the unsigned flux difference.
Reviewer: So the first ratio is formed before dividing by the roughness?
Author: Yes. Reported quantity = 4.6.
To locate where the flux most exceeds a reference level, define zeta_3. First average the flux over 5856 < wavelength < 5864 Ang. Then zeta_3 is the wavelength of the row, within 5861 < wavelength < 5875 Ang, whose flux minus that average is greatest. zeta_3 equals 5861.76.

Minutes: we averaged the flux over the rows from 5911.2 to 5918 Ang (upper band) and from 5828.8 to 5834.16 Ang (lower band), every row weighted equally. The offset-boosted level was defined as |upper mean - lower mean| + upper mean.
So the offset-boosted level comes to 11.4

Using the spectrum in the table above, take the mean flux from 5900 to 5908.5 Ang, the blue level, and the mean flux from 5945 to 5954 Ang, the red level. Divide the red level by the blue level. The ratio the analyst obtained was 1.25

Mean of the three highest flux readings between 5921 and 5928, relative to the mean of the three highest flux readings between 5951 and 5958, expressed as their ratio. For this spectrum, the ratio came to 0.99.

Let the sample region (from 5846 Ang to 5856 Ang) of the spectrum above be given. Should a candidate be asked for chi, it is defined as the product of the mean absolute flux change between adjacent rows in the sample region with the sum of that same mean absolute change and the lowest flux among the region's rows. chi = 1.44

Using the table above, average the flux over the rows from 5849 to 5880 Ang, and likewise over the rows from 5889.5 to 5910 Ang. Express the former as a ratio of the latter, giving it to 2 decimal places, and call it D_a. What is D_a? 1.13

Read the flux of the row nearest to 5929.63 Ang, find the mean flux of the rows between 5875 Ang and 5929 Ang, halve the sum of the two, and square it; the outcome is 105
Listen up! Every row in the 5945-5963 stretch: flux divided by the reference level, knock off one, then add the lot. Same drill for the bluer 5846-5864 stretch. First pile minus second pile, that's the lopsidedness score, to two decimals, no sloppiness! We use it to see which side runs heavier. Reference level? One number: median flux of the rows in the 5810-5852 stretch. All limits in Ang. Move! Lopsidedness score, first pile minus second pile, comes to -0.60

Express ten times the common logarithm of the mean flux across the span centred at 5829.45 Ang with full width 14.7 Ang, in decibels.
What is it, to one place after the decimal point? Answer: 10.4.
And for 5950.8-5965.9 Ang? 10.3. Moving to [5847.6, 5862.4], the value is 10.5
